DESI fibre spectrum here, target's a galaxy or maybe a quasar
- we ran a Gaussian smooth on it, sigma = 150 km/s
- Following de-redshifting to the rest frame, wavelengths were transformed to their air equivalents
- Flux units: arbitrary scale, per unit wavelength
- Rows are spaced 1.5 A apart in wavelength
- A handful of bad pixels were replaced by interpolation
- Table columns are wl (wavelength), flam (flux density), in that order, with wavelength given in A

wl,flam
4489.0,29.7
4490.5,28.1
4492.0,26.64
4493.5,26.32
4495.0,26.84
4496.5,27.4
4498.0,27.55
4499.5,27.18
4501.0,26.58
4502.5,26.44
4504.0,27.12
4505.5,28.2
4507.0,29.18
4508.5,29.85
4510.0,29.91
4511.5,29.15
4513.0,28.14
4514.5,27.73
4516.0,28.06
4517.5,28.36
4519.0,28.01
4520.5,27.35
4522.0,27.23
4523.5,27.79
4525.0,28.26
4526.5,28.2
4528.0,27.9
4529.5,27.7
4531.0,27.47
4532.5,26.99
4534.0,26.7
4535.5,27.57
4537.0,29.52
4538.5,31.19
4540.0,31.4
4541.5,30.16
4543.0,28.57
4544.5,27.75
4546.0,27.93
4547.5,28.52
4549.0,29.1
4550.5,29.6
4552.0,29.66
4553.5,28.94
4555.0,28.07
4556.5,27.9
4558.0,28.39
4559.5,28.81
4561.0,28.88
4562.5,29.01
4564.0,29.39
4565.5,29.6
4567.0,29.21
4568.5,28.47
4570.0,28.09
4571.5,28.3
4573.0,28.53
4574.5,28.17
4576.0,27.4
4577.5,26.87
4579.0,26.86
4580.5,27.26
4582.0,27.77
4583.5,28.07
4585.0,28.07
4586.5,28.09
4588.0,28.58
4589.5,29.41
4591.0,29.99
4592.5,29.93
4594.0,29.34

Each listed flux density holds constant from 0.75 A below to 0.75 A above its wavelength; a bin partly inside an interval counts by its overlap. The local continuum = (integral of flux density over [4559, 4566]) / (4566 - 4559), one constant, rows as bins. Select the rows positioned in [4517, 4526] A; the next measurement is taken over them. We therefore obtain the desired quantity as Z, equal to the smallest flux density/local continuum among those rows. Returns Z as 0.935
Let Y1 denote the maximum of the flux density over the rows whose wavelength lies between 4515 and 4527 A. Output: 28.36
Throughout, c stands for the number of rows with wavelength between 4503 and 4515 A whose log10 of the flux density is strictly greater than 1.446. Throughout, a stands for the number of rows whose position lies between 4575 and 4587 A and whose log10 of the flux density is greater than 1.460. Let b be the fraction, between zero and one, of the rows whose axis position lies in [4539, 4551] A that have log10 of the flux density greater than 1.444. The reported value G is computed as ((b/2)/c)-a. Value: 0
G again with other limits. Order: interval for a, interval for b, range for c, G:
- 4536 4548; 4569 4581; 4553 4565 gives -4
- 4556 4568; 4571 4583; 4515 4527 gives -5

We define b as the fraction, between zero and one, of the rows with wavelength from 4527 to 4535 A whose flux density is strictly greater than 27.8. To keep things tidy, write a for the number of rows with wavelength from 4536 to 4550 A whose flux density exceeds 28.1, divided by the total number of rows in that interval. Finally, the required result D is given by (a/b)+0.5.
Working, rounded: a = 0.78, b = 0.2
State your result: 4.4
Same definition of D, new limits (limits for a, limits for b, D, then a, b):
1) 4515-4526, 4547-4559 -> 0.8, 0.29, 1.0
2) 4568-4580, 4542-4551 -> 1.1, 0.50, 0.8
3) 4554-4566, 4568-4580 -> 1.7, 0.75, 0.6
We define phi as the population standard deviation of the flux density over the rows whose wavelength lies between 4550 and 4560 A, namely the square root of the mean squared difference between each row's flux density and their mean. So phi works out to 0.64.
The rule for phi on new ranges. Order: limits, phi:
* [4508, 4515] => 0.88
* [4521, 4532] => 0.34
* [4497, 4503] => 0.45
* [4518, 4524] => 0.32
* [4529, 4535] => 0.39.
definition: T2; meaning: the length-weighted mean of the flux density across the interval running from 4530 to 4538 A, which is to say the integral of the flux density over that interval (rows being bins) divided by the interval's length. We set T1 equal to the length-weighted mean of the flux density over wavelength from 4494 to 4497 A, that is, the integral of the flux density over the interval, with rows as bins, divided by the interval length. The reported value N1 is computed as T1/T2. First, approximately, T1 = 27.0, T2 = 27.8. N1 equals 0.97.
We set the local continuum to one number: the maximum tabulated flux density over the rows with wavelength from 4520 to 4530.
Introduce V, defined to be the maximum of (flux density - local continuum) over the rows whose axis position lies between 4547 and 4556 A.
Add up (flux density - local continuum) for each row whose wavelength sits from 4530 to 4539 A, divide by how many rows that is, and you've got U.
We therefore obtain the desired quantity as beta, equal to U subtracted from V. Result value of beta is 1.4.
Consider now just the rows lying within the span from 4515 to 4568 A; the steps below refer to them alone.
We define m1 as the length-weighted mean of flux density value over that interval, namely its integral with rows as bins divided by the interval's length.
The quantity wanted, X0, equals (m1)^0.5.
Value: 5.34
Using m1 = 28.5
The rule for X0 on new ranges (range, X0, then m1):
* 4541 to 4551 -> 5.36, 28.8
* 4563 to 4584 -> 5.31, 28.2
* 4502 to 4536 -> 5.29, 28.0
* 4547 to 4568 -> 5.38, 28.9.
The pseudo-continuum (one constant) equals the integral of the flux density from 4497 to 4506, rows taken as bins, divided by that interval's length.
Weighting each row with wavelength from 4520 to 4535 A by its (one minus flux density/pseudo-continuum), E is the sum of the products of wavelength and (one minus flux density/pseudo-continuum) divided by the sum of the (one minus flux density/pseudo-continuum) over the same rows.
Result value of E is 4525.2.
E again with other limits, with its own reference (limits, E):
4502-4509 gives 4508.2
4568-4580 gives 4570.9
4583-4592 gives 4588.4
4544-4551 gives 4548.5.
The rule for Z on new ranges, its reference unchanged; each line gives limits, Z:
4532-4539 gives 0.916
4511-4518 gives 0.952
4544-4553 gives 0.953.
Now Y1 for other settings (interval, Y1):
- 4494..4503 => 27.55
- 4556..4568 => 29.6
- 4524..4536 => 28.26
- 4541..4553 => 30.16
